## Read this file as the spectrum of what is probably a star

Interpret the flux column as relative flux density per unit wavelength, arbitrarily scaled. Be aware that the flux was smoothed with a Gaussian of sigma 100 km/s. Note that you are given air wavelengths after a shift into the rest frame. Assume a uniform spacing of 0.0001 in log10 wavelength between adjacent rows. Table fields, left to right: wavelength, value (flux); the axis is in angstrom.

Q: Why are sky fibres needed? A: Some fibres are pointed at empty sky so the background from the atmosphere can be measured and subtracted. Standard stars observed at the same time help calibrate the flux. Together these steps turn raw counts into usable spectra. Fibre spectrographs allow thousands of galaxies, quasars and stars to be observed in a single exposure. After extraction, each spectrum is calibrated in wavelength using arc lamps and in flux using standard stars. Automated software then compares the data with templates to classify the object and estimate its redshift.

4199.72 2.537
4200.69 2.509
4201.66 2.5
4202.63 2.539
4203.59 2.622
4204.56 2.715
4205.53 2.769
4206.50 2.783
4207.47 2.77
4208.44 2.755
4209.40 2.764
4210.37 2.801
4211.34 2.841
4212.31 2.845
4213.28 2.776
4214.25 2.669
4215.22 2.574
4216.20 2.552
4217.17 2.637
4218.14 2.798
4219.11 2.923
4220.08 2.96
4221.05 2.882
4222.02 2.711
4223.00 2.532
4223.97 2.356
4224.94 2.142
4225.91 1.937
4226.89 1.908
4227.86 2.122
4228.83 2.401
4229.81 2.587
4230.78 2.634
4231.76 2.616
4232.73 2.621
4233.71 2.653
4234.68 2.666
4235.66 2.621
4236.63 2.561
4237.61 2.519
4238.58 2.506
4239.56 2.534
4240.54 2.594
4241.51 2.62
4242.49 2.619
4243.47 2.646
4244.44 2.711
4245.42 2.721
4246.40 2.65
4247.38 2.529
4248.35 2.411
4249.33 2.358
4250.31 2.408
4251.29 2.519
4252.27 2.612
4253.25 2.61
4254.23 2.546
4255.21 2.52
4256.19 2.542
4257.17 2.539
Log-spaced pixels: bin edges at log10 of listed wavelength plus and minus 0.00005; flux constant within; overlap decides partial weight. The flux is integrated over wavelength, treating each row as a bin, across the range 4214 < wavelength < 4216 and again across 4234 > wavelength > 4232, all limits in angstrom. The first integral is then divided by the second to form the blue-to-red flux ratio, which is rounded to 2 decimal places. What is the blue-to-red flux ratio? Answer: 0.99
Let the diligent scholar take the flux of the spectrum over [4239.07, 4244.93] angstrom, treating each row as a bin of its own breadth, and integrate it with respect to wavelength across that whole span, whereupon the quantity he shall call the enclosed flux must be 15.4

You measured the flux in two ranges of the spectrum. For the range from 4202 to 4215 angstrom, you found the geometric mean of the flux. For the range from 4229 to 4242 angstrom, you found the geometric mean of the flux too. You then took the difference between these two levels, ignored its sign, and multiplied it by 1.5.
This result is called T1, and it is 0.22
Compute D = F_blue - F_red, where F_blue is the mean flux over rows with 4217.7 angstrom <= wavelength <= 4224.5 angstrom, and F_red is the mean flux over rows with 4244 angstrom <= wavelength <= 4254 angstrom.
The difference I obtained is 0.18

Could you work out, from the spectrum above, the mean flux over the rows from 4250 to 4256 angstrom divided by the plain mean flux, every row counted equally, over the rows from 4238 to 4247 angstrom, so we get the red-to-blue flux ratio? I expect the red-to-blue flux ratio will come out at 0.97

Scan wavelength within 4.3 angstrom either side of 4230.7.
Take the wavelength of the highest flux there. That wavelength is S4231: 4234.68 angstrom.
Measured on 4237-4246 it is 4245.42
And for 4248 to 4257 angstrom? 4252.27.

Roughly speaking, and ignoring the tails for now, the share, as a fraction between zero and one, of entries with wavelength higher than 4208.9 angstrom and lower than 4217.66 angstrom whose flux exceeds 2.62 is 0.8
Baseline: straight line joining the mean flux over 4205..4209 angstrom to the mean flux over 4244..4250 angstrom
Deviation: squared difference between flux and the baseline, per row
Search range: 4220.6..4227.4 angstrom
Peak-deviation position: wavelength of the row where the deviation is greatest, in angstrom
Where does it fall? 4226.89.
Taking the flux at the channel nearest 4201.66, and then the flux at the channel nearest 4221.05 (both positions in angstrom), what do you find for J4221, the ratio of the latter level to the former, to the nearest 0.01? 1.15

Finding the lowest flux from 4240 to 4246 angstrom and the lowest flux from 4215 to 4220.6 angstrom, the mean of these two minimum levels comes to 2.57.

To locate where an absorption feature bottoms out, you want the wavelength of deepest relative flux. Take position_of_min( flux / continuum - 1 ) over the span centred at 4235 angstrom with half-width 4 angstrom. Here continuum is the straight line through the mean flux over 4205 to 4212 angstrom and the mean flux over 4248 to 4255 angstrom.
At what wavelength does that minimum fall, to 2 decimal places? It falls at 4238.58 angstrom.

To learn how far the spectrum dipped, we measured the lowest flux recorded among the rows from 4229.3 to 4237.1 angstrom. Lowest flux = 2.561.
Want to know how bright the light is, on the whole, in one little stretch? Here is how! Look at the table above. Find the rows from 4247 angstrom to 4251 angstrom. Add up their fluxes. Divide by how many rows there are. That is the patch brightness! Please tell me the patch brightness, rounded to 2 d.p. 2.43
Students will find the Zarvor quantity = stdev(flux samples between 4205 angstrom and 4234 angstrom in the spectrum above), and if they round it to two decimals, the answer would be 0.27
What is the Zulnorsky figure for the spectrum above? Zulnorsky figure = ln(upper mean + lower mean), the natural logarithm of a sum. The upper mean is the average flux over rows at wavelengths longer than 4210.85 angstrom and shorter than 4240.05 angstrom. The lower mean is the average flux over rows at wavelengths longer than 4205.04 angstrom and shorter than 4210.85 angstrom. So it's 1.68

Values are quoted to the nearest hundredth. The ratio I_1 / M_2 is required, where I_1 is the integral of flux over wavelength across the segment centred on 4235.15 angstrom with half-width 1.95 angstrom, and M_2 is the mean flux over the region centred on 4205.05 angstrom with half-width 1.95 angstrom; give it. 3.76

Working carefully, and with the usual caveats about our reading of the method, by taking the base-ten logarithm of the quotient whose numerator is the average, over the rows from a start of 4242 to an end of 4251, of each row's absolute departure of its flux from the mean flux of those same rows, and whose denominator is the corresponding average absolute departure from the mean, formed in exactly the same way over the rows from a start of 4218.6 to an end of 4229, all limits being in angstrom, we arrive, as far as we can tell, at -0.4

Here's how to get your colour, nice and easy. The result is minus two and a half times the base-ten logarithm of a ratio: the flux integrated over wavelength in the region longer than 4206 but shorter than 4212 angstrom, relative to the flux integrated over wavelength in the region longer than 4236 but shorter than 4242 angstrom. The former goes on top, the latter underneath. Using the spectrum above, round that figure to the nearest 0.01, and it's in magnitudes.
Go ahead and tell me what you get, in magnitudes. -0.09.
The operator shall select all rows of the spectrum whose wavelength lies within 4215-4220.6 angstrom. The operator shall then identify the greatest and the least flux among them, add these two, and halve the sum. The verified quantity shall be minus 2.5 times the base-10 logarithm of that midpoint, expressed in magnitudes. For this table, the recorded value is -1.10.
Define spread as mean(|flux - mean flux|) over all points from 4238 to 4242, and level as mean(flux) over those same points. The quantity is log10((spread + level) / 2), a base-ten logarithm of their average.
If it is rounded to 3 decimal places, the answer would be 0.115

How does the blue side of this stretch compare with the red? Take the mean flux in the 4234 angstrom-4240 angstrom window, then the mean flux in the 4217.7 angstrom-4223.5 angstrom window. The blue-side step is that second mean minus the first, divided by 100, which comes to 0.0023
